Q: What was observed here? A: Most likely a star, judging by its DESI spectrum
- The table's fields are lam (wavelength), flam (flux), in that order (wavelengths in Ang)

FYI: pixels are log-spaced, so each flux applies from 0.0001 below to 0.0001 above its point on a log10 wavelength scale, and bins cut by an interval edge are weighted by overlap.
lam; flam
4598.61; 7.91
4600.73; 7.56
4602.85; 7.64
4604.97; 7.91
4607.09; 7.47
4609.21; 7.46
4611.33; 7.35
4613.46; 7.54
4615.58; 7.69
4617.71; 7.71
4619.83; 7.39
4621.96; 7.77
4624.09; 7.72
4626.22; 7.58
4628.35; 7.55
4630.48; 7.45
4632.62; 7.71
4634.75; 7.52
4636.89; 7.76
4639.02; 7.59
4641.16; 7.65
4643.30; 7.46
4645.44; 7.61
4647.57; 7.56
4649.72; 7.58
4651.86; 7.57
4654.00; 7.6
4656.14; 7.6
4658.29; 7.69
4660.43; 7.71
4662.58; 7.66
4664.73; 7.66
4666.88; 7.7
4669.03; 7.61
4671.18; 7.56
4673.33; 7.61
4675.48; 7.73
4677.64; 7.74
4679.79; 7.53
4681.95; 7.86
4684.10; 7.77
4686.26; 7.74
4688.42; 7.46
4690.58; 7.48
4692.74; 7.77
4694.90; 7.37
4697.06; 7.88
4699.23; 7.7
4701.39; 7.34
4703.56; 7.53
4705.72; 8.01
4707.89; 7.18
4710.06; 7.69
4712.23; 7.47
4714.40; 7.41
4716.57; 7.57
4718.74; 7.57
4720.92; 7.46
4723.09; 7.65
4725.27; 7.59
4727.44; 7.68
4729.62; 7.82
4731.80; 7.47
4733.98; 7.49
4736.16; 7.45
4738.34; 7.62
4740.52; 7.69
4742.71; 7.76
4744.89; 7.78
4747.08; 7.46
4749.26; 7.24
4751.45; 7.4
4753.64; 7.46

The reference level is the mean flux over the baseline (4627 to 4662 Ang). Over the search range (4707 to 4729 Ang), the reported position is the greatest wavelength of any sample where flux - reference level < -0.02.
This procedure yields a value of 4720.92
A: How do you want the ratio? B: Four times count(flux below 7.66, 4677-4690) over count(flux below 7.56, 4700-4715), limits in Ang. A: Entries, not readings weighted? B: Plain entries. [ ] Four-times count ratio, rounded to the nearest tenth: 1.6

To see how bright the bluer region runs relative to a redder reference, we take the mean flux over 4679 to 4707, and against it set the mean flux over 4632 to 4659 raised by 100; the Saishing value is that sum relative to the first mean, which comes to 14.1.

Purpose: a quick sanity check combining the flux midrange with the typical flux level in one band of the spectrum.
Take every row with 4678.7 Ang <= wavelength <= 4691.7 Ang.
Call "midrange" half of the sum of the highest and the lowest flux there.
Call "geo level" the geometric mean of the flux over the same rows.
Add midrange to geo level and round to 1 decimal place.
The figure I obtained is 15.3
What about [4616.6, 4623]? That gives 15.2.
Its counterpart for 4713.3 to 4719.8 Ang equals 15.0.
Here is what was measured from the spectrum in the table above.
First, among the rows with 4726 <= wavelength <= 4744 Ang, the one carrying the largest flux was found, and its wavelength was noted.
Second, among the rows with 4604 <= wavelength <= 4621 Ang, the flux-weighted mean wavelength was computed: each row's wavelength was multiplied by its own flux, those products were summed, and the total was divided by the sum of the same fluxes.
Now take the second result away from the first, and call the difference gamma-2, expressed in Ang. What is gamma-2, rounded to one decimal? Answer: 117.2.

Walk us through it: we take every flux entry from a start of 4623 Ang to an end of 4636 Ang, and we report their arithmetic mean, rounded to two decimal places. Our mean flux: 7.59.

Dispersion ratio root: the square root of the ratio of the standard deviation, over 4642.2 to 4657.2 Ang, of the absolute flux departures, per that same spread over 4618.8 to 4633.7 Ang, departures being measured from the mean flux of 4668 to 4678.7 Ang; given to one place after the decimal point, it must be 0.8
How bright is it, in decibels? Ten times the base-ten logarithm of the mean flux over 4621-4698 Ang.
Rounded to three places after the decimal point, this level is 8.827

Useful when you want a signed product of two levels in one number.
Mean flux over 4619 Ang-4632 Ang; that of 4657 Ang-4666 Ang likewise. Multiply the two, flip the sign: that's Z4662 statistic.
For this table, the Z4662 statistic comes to -58.2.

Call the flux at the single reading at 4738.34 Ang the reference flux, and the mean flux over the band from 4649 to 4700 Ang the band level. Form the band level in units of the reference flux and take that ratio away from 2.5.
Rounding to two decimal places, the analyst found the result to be 1.50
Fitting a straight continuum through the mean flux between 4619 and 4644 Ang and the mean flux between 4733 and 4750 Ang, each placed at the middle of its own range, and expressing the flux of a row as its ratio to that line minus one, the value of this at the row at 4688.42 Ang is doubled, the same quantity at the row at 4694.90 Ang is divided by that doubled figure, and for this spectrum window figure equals 0.9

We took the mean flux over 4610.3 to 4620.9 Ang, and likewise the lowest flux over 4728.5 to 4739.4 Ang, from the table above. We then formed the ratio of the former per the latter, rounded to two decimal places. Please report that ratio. 1.01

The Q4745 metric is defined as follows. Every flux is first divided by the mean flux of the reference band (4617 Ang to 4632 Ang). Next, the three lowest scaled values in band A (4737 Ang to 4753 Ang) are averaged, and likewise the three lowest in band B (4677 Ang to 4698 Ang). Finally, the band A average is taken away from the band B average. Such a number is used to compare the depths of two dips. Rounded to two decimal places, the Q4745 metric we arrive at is 0.01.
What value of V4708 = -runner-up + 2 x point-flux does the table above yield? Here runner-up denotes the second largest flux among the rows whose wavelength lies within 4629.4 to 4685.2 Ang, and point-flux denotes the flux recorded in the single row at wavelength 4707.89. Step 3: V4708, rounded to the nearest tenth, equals 6.6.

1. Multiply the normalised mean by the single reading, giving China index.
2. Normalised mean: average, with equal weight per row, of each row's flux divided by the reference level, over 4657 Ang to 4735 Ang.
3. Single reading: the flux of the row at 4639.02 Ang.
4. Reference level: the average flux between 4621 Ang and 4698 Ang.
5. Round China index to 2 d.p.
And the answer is 7.57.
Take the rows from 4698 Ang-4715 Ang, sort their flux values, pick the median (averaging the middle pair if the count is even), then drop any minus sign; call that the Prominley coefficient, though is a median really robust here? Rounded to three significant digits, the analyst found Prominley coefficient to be 7.50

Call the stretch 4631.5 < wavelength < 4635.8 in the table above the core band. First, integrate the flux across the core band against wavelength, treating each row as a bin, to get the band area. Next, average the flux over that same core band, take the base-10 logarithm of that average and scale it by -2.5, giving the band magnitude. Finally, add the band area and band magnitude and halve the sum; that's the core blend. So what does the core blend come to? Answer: 15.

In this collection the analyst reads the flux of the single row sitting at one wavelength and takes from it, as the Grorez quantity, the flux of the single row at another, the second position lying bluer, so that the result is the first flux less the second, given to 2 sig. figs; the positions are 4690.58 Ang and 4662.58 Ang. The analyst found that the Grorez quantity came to -0.18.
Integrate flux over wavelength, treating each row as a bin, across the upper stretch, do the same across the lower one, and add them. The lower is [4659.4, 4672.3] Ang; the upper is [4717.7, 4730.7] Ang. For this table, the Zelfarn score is 198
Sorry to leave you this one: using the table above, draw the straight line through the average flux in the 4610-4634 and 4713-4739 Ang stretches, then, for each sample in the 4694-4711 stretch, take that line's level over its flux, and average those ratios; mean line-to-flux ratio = 0.999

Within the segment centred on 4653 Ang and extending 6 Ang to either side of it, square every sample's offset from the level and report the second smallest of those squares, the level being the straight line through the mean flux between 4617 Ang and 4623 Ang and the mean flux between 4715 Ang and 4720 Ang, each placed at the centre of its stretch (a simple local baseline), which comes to 0.000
